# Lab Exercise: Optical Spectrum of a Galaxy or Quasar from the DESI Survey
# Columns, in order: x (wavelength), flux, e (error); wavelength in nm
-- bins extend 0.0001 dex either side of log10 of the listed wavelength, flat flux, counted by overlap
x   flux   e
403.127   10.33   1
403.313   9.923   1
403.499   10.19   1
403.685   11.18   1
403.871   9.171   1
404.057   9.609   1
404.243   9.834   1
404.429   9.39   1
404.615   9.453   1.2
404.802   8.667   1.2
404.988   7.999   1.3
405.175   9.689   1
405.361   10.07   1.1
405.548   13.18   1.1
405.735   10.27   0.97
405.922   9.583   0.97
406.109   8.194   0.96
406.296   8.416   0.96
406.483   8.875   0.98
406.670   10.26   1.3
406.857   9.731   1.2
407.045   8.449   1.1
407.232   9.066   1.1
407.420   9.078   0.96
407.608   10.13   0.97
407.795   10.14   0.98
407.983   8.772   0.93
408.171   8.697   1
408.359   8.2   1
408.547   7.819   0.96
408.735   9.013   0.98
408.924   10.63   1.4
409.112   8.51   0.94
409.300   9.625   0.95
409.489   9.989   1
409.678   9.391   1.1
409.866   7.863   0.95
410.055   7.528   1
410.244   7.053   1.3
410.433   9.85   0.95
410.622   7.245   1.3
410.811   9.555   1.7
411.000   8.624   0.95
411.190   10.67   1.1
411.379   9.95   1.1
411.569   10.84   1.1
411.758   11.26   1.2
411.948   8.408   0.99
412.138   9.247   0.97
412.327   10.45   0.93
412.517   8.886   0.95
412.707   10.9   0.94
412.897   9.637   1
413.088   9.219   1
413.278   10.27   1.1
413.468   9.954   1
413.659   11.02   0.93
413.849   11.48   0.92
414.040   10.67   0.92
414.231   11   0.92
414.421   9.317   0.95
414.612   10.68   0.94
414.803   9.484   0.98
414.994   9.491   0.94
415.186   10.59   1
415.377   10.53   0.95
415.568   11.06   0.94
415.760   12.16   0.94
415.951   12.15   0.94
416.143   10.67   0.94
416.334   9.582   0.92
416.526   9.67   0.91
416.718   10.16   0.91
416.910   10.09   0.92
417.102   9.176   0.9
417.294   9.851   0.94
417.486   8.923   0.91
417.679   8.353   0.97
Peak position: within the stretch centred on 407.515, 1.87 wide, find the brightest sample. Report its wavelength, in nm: 406.670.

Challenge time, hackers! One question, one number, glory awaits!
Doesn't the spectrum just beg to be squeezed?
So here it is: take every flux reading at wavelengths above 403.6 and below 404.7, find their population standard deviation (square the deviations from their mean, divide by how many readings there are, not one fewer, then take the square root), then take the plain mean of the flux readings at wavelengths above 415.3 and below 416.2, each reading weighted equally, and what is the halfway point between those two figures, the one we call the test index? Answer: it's 6.0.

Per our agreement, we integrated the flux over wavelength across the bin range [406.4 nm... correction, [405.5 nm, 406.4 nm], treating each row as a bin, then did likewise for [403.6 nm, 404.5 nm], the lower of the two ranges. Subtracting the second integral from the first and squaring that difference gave 0.0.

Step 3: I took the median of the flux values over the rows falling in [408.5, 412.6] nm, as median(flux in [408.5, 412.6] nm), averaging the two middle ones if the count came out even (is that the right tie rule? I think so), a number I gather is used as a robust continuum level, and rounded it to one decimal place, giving 9.3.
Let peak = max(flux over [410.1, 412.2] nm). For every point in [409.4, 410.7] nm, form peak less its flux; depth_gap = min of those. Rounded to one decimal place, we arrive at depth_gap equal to 1.3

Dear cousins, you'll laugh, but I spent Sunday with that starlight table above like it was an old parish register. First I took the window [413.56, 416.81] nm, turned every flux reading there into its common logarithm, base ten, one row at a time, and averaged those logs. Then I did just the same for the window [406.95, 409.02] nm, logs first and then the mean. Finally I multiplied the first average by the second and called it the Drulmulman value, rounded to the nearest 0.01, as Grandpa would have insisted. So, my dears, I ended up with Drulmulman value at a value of 0.98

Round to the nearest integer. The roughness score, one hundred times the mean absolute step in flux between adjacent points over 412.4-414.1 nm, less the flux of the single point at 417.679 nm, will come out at 84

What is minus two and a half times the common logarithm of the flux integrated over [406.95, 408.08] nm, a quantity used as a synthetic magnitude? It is -2.55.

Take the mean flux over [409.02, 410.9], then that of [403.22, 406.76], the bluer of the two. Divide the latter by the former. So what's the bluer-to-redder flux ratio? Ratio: 1.12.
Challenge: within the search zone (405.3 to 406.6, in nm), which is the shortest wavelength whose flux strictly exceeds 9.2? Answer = 405.361 nm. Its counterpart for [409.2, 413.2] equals 409.300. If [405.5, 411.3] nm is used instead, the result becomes 405.548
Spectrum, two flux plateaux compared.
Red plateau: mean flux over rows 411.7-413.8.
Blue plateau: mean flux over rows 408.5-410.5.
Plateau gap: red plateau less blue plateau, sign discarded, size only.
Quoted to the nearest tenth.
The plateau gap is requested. 1.1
